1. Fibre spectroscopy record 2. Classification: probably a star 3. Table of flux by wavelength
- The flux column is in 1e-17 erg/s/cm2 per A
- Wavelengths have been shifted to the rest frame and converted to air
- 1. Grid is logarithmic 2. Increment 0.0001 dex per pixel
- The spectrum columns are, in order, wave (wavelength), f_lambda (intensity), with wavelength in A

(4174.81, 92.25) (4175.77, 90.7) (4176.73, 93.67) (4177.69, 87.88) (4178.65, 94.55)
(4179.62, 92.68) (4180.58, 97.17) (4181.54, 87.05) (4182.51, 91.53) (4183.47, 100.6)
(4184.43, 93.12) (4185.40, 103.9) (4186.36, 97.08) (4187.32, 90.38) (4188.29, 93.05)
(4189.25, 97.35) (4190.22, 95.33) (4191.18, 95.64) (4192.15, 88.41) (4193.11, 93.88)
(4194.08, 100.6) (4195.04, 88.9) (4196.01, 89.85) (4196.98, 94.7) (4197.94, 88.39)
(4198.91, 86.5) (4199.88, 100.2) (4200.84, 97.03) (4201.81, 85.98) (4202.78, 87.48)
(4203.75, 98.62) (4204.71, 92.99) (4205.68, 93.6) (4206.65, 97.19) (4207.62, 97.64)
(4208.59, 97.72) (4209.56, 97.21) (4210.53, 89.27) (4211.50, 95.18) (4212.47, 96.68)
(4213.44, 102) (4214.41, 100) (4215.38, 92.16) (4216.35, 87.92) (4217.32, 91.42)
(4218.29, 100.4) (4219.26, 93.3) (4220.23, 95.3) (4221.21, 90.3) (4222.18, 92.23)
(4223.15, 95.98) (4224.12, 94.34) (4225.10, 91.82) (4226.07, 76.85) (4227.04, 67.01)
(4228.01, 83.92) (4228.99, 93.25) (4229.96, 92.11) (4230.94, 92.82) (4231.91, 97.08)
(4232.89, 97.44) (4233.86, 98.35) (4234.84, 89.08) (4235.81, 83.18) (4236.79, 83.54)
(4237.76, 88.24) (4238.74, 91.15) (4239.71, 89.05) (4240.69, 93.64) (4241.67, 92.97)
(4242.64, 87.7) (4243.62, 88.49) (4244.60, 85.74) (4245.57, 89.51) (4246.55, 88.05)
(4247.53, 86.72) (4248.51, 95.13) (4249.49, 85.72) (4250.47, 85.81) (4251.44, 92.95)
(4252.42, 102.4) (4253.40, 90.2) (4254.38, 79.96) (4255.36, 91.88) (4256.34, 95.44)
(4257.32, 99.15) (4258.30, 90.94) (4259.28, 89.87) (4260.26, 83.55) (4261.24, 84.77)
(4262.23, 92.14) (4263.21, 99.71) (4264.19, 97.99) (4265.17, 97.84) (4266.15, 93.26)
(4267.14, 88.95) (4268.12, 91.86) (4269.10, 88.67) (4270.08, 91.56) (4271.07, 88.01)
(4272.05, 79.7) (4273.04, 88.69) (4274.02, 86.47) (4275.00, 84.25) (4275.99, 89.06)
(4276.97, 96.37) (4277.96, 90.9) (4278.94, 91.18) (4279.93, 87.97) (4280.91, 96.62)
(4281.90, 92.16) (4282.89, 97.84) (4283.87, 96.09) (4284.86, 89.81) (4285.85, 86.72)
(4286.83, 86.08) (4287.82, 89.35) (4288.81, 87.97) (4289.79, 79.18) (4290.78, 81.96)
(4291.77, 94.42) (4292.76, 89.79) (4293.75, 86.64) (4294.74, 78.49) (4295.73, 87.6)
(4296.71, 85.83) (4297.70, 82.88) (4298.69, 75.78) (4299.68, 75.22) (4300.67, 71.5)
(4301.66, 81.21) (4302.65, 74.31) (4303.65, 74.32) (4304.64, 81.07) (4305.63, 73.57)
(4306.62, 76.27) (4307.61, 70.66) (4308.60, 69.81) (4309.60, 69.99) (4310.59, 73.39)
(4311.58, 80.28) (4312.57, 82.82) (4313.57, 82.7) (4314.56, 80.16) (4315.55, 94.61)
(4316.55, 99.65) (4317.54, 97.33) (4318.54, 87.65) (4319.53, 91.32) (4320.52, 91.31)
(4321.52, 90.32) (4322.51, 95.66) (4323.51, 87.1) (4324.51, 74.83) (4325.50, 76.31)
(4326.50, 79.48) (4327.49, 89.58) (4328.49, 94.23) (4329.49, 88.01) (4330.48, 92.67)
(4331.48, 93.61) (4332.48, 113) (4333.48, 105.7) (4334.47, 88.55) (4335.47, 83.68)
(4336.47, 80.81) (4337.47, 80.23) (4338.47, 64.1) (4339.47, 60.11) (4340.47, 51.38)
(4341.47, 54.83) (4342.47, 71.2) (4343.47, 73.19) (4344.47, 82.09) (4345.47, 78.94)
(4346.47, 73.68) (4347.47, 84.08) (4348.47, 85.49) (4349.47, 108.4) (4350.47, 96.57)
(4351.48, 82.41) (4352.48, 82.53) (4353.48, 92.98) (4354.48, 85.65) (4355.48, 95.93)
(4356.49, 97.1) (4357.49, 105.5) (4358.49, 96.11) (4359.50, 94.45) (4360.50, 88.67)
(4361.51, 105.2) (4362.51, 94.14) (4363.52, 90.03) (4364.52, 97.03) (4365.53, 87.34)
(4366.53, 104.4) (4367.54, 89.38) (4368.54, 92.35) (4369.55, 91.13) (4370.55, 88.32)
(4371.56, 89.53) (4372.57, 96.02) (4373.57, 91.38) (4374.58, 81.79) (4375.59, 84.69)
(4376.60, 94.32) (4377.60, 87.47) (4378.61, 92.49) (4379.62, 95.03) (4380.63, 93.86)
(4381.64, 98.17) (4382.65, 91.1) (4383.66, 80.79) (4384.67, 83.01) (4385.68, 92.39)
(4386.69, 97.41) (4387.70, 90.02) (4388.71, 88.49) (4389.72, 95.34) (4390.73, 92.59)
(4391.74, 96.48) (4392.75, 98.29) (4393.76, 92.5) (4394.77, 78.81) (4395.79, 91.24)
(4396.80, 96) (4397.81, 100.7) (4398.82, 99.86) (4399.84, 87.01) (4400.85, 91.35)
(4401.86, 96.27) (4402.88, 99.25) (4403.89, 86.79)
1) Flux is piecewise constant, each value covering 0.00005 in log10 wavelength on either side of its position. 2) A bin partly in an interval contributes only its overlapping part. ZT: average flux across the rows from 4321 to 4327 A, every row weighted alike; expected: 84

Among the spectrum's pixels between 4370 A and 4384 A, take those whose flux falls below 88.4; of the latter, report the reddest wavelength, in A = 4383.66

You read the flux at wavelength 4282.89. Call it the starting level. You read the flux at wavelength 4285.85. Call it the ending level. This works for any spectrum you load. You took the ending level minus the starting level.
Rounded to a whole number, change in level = -11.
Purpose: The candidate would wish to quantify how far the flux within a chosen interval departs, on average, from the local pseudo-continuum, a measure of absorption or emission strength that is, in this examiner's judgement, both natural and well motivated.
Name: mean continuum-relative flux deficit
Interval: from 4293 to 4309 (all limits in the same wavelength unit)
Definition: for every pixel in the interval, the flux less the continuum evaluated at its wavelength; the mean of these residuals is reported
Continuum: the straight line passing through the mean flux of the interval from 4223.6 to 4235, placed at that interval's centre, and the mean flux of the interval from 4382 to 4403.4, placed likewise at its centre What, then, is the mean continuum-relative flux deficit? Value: -13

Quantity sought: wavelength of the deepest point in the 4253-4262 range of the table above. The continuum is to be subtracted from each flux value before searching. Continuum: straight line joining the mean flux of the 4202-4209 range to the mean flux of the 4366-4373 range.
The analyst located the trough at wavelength 4254.38 A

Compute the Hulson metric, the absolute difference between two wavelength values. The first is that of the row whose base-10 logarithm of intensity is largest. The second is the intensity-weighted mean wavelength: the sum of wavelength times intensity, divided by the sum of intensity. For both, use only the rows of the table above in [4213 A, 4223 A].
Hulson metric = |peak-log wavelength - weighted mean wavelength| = 4.3 A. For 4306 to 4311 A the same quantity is 2.0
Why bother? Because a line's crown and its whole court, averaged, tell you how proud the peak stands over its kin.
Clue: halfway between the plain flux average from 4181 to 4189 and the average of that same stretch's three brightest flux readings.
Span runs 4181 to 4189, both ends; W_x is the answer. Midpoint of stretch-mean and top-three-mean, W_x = 97.6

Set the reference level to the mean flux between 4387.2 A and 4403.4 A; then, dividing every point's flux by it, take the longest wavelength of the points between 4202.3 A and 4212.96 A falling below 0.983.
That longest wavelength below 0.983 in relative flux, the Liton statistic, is 4210.53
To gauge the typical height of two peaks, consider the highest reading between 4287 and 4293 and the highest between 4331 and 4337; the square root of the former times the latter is 103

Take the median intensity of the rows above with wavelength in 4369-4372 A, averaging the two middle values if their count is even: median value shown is 90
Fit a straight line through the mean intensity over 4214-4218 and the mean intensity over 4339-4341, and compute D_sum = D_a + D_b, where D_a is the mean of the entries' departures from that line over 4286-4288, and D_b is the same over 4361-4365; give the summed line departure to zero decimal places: 64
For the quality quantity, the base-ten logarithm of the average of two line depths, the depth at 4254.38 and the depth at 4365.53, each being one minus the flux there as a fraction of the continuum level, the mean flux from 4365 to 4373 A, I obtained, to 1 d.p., -1.0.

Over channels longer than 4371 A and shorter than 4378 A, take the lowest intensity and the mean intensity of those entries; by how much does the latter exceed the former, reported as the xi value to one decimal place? 7.5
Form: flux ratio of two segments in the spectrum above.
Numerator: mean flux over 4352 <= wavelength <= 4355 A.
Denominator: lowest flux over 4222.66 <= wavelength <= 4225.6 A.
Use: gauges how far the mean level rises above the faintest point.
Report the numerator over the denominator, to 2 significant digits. 0.95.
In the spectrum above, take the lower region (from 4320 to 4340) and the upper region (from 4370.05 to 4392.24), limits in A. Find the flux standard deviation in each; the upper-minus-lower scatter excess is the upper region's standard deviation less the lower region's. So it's -7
